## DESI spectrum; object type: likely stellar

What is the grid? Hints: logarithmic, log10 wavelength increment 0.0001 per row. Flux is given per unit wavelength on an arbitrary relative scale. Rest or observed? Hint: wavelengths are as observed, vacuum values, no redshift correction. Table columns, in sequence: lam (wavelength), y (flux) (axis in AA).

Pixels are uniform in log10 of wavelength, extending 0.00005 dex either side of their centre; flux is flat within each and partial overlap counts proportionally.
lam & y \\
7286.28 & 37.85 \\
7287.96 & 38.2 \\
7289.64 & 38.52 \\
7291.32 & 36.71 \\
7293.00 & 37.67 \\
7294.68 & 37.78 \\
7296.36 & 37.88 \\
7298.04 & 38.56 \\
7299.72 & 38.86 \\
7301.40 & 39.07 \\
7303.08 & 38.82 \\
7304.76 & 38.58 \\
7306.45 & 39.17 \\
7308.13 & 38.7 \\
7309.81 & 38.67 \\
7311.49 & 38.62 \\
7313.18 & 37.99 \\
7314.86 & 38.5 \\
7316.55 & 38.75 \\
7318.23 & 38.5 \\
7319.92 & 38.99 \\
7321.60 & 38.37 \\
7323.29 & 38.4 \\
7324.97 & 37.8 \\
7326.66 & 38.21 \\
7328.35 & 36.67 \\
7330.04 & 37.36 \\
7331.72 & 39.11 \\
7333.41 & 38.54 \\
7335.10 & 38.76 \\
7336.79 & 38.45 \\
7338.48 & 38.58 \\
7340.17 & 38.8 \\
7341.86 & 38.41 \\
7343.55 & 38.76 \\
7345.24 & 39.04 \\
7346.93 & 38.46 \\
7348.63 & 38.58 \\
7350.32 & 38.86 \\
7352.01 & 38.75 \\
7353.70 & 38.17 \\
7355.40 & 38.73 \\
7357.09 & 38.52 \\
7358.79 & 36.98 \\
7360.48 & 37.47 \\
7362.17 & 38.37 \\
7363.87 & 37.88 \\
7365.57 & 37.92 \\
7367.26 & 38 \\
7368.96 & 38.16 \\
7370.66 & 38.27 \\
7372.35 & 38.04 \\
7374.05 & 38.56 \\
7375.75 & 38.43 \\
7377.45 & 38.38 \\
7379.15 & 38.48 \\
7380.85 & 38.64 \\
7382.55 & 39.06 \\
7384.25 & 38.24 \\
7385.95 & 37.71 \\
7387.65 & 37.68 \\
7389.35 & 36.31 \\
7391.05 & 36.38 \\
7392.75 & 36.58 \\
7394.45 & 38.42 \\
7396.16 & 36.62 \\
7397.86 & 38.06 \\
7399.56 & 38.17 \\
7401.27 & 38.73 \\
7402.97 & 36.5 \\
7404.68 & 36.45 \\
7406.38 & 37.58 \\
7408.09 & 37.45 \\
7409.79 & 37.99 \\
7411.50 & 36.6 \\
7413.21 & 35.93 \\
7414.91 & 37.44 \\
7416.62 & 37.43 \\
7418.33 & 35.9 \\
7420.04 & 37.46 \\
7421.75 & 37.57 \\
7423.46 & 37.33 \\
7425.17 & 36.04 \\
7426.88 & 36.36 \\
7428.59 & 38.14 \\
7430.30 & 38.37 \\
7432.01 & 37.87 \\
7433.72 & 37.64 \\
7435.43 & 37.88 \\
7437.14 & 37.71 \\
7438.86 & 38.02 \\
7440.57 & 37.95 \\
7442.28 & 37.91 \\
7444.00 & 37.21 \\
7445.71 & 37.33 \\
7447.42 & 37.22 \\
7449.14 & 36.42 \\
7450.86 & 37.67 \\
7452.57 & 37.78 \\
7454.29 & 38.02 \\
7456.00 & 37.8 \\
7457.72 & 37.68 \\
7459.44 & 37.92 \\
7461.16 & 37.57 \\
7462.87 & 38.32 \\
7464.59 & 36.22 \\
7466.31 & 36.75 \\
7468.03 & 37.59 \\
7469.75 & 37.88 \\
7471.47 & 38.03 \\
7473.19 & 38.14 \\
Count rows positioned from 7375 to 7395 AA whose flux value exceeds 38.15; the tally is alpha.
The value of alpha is 7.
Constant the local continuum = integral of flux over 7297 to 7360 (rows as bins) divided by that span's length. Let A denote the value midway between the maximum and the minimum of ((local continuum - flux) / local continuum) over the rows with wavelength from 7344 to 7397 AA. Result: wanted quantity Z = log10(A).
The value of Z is -1.68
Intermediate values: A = 0.021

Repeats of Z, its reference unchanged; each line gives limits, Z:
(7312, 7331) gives -1.77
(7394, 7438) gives -1.52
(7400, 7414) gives -1.52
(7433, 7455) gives -1.48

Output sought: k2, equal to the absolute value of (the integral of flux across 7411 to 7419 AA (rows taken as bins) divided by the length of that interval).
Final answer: 36.7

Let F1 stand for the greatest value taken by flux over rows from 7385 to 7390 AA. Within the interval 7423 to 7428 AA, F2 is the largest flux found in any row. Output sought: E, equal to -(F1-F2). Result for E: -0.4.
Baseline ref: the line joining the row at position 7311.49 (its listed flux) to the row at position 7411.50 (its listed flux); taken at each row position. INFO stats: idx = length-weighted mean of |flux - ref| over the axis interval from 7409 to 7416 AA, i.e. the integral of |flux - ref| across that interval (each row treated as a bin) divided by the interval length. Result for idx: 0.7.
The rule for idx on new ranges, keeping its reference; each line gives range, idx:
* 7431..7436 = 1.7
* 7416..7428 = 0.7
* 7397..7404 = 1.2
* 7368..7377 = 0.9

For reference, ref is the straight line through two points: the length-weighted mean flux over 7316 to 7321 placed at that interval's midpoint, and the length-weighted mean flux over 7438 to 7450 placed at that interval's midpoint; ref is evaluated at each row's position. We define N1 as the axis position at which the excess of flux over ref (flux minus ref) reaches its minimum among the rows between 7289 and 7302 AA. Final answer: 7291.32 AA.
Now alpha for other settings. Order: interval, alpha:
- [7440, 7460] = 0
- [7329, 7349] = 11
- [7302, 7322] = 11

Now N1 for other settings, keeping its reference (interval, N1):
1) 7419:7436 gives 7425.17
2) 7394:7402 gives 7396.16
